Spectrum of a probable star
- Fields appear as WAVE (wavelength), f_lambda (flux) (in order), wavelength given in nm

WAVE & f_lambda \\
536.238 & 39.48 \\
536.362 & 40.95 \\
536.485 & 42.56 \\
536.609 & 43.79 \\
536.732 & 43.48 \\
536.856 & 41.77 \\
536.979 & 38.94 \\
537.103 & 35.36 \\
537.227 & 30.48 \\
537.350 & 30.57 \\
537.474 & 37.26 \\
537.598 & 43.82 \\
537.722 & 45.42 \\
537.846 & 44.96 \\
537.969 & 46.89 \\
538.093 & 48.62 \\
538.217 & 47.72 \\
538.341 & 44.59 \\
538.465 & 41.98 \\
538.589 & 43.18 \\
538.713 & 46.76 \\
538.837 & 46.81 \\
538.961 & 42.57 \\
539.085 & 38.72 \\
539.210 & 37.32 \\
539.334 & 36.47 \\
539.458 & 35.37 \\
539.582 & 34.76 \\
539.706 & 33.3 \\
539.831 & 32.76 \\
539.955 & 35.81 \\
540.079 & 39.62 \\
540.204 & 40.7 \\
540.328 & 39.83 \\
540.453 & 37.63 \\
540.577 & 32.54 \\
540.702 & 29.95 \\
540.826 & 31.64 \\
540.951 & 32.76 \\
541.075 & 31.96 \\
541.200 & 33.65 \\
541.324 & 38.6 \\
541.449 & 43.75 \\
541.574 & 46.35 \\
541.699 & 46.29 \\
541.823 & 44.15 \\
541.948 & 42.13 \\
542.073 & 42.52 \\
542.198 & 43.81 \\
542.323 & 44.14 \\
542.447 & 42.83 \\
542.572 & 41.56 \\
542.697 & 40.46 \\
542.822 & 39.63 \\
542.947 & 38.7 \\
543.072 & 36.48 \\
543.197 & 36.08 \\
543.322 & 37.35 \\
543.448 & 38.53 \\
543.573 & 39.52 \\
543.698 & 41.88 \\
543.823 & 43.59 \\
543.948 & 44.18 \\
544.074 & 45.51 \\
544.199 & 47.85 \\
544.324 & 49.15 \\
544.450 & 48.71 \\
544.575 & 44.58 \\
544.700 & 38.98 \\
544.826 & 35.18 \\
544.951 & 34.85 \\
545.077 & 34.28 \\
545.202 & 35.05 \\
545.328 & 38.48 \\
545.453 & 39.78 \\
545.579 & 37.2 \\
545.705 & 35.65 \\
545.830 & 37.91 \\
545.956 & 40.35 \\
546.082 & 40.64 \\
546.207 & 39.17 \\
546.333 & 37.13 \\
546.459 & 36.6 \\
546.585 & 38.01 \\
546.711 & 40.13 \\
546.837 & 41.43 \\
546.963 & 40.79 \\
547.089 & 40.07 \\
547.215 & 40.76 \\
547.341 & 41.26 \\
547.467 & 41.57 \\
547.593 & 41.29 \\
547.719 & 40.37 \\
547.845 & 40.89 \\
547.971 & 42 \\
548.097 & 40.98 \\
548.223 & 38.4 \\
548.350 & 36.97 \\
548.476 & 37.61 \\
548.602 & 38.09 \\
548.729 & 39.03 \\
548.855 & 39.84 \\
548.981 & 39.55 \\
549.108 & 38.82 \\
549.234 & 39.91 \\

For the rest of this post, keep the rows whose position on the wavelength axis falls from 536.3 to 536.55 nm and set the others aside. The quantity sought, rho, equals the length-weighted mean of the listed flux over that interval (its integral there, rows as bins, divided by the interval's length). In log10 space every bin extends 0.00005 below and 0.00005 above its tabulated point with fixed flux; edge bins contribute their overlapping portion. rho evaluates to 41.7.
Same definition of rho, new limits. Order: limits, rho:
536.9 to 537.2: 36.6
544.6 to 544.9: 38.0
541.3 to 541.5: 41.5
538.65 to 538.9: 46.8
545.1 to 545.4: 36.6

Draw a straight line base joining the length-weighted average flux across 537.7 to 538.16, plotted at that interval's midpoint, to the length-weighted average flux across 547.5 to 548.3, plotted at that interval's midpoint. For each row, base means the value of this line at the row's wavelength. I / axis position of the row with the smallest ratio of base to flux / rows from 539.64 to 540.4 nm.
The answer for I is 540.204 nm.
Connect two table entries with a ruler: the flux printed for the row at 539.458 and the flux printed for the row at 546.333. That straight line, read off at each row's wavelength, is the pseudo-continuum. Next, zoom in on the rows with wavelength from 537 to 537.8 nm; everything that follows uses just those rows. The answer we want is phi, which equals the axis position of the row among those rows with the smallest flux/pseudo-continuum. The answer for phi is 537.227 nm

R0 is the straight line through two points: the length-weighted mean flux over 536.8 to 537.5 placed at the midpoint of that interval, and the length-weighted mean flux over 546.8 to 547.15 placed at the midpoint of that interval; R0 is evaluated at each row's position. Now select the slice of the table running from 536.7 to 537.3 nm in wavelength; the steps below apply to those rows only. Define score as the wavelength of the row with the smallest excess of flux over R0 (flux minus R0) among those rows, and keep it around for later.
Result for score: 537.227 nm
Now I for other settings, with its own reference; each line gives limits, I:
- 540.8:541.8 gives 541.699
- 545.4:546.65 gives 546.082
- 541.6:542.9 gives 541.699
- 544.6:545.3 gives 544.700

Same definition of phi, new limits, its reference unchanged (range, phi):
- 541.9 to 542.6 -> 542.572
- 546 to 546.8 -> 546.459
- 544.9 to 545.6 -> 545.077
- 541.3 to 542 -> 541.324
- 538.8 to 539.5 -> 539.458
